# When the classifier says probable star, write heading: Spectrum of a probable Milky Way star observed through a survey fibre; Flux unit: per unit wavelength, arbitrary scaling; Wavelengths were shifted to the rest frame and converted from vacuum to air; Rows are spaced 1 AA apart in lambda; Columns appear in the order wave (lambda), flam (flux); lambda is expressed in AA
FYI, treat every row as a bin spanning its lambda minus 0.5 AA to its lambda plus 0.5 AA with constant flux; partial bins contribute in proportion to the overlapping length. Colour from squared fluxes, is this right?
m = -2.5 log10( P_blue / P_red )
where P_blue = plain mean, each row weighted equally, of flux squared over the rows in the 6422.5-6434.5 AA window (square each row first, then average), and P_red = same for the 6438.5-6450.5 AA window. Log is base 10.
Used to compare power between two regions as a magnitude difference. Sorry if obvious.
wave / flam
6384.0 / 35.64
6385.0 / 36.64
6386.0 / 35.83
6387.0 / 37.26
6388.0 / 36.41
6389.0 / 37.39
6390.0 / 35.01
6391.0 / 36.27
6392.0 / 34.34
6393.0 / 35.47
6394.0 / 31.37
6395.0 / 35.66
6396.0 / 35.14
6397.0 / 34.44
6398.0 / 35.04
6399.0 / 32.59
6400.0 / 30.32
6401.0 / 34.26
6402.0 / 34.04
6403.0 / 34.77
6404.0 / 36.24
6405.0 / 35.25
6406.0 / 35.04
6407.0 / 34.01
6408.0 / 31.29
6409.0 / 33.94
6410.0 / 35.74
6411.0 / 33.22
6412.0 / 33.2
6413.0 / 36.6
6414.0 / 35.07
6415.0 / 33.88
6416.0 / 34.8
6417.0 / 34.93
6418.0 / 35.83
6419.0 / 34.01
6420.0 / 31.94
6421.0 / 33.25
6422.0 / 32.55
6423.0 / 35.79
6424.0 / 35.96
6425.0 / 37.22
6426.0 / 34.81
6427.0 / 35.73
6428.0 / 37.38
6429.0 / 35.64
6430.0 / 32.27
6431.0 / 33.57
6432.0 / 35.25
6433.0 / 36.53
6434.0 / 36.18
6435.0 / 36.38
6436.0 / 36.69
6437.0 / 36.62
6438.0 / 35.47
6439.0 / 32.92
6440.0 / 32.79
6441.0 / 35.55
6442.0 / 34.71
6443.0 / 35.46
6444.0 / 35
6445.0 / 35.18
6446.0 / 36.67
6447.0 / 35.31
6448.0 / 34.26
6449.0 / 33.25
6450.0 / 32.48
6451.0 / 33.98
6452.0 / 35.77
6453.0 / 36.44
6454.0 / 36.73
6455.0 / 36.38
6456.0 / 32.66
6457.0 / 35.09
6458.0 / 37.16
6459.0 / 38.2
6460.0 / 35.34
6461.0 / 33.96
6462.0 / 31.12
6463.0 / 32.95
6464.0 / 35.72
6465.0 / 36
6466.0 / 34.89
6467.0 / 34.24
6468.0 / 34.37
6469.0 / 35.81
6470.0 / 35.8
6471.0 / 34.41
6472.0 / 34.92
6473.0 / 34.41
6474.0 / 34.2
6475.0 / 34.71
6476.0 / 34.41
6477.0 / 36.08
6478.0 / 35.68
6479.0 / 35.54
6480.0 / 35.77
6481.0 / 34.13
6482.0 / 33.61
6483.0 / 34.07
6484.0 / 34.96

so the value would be -0.066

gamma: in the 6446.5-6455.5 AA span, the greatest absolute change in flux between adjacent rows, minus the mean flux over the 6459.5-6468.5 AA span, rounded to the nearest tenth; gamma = -32.5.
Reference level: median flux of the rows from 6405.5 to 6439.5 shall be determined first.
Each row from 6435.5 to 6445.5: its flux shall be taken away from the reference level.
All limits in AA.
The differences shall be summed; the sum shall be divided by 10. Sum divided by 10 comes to 0.0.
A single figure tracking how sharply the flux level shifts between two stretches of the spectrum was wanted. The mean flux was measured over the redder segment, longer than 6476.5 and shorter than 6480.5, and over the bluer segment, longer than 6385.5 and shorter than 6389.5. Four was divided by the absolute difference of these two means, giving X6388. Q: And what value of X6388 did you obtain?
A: 4.2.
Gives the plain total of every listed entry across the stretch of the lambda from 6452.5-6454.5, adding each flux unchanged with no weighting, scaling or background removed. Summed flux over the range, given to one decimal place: 73.2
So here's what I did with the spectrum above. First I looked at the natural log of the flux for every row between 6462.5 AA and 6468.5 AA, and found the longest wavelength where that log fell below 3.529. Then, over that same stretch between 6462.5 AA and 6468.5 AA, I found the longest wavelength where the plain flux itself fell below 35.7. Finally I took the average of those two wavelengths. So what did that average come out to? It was 6465.5 AA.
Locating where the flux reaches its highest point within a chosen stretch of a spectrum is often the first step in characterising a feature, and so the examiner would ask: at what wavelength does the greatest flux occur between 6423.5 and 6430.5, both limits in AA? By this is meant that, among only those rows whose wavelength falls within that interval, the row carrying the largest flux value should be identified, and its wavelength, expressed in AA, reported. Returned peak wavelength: 6428.0 AA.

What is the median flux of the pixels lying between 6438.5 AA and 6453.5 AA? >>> 35.0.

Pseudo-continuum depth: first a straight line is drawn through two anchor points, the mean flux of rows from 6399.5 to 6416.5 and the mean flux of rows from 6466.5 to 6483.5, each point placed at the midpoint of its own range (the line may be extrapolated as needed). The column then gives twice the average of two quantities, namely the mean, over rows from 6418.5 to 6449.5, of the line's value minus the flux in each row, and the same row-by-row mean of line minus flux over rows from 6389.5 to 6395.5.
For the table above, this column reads -1.1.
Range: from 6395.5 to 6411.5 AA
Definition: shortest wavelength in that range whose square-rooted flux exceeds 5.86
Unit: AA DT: 6396.0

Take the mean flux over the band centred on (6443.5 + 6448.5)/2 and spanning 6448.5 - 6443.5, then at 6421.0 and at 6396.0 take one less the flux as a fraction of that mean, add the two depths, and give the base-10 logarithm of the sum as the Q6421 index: -1.21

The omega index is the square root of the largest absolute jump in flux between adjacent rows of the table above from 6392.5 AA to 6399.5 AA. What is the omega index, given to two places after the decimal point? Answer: 2.07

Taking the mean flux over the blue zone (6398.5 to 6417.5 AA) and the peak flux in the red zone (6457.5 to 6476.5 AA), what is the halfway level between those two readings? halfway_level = 36.18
